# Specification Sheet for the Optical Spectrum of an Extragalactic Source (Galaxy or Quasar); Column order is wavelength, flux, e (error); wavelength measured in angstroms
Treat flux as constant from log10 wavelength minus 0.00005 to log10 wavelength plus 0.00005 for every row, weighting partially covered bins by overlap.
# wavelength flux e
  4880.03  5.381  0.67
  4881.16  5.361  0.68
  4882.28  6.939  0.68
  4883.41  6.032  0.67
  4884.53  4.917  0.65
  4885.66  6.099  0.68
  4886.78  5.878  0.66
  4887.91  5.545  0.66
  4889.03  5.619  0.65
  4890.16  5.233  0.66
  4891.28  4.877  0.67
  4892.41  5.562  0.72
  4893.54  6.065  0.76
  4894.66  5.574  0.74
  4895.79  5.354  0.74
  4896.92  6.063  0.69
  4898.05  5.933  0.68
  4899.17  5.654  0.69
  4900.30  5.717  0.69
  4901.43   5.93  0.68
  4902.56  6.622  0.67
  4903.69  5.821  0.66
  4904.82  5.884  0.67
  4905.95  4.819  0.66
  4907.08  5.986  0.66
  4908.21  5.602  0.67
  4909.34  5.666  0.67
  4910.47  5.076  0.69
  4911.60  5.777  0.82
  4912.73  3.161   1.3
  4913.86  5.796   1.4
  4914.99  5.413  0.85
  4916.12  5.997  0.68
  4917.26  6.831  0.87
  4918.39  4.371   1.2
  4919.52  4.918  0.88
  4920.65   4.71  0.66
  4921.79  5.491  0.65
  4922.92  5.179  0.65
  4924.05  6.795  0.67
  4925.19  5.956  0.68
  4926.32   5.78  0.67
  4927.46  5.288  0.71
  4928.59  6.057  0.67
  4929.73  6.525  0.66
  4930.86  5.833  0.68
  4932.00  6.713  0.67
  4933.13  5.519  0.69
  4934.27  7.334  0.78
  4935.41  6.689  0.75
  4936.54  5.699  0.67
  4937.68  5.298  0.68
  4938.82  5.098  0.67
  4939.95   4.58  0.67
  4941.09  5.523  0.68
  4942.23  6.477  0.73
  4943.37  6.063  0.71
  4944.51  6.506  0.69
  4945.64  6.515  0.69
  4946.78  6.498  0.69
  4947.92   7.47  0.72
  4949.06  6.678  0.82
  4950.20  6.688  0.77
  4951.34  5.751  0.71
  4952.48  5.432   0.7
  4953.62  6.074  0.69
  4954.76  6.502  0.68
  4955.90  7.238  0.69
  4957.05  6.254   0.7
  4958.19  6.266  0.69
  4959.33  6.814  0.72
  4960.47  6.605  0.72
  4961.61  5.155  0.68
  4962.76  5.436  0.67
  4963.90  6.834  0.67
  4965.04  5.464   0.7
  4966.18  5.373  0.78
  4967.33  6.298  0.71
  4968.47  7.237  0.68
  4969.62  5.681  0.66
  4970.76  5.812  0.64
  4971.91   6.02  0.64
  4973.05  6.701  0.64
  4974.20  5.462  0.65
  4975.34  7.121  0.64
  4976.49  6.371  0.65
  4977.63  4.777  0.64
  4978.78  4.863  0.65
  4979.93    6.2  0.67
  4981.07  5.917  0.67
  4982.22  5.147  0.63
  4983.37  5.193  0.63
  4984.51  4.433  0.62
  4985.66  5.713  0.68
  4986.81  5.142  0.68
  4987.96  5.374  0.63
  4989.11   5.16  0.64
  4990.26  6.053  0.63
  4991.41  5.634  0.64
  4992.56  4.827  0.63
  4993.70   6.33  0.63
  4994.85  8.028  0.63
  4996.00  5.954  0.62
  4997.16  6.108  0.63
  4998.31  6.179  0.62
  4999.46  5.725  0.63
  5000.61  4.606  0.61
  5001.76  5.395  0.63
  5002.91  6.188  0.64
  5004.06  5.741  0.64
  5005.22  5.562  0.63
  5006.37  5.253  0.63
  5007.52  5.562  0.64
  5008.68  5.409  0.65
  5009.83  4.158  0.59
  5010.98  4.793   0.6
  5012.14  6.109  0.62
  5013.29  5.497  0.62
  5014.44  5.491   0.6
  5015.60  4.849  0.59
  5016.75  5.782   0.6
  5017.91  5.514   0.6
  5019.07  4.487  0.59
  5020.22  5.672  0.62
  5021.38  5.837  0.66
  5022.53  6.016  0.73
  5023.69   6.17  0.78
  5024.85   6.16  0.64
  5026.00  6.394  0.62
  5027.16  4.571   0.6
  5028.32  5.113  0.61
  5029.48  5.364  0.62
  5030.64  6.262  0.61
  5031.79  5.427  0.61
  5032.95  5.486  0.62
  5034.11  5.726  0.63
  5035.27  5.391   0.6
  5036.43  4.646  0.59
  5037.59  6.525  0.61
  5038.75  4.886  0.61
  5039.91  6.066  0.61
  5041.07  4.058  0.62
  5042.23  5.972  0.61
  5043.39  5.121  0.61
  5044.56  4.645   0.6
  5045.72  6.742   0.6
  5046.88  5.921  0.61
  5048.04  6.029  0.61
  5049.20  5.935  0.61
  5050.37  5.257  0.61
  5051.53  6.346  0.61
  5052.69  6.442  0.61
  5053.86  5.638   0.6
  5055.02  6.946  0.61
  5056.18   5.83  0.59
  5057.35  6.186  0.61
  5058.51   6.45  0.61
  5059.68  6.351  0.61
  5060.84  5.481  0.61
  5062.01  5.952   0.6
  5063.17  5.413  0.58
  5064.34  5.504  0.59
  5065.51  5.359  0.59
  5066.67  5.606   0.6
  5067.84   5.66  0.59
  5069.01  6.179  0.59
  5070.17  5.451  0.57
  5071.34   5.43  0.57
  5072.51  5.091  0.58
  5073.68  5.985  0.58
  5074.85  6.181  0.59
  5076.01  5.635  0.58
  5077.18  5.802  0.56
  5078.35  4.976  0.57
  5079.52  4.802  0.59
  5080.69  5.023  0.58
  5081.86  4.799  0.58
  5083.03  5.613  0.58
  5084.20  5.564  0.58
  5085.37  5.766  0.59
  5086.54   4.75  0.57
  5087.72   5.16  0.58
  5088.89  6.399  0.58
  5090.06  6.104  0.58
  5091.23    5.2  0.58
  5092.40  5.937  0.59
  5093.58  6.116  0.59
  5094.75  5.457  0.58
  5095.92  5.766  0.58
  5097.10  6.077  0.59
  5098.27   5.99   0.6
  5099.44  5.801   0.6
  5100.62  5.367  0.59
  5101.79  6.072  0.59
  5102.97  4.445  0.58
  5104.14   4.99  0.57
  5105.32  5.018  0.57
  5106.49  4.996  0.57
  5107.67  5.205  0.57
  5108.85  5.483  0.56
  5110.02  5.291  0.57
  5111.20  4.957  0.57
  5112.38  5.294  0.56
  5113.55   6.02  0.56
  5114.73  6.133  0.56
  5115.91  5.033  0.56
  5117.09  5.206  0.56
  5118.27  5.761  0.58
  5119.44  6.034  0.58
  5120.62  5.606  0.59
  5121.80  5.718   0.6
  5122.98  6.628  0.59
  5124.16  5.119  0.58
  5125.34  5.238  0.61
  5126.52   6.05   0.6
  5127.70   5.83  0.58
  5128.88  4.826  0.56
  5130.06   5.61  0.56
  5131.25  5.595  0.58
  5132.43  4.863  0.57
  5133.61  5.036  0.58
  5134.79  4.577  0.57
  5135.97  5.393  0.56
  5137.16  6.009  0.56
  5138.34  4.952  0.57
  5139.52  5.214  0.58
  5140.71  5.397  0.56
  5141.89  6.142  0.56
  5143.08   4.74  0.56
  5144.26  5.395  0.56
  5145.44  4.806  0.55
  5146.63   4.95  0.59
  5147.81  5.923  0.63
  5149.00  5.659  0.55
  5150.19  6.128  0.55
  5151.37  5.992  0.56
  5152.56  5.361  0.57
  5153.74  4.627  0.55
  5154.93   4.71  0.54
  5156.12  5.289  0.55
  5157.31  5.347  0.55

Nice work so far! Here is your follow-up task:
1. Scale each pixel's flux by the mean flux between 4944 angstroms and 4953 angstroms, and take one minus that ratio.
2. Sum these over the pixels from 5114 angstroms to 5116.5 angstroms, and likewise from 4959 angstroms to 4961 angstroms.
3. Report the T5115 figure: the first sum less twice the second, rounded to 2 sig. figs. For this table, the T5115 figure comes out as 0.43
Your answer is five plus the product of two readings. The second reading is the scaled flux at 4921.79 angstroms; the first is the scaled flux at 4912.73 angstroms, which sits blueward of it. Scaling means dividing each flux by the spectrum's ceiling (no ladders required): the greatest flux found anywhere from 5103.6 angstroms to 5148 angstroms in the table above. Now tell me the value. 5.40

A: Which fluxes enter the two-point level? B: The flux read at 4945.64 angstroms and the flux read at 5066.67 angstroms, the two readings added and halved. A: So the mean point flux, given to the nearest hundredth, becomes 6.06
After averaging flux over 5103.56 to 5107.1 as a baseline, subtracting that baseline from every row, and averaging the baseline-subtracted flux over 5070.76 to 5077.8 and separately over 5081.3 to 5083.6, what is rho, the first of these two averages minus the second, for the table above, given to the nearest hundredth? 0.48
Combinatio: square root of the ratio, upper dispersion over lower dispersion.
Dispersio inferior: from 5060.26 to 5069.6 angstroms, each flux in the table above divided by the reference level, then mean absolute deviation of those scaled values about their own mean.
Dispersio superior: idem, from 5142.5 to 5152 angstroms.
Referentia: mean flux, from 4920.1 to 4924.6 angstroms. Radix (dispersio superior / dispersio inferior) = 1.5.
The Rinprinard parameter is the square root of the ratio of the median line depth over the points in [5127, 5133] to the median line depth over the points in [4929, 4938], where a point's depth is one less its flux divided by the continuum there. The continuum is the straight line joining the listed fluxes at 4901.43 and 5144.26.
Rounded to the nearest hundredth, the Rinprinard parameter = 0.77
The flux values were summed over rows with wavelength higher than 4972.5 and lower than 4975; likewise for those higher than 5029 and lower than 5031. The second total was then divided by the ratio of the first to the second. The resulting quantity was 11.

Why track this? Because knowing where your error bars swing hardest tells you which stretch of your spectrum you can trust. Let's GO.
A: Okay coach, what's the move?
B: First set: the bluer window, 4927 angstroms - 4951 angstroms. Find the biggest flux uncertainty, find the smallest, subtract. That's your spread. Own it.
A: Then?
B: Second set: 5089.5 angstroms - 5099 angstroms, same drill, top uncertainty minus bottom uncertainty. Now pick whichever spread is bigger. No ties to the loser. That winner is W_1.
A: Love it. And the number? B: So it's 0.16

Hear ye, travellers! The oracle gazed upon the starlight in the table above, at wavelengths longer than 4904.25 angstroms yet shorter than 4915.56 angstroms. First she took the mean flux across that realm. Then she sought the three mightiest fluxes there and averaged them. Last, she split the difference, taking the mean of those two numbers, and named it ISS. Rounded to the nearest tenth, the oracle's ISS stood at 5.6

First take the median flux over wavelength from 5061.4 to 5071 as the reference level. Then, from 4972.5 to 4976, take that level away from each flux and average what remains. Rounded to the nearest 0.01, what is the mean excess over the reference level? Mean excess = 0.87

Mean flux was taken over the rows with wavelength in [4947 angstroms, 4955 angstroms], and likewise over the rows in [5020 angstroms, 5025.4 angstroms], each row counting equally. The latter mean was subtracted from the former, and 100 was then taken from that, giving -99.6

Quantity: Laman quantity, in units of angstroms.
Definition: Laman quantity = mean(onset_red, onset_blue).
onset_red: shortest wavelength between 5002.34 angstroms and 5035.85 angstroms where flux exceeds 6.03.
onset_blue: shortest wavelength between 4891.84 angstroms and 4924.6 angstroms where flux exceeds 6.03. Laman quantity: 4948.2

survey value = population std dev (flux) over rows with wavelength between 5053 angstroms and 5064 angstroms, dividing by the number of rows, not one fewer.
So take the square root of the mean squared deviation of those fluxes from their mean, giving 0.47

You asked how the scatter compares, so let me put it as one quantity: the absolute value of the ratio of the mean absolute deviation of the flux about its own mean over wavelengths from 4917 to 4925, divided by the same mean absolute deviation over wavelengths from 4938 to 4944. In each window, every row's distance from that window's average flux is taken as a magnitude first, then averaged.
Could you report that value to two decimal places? 1.34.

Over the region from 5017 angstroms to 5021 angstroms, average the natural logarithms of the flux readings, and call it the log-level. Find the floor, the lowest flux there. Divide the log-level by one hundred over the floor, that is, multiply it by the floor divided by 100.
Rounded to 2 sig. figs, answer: 0.074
